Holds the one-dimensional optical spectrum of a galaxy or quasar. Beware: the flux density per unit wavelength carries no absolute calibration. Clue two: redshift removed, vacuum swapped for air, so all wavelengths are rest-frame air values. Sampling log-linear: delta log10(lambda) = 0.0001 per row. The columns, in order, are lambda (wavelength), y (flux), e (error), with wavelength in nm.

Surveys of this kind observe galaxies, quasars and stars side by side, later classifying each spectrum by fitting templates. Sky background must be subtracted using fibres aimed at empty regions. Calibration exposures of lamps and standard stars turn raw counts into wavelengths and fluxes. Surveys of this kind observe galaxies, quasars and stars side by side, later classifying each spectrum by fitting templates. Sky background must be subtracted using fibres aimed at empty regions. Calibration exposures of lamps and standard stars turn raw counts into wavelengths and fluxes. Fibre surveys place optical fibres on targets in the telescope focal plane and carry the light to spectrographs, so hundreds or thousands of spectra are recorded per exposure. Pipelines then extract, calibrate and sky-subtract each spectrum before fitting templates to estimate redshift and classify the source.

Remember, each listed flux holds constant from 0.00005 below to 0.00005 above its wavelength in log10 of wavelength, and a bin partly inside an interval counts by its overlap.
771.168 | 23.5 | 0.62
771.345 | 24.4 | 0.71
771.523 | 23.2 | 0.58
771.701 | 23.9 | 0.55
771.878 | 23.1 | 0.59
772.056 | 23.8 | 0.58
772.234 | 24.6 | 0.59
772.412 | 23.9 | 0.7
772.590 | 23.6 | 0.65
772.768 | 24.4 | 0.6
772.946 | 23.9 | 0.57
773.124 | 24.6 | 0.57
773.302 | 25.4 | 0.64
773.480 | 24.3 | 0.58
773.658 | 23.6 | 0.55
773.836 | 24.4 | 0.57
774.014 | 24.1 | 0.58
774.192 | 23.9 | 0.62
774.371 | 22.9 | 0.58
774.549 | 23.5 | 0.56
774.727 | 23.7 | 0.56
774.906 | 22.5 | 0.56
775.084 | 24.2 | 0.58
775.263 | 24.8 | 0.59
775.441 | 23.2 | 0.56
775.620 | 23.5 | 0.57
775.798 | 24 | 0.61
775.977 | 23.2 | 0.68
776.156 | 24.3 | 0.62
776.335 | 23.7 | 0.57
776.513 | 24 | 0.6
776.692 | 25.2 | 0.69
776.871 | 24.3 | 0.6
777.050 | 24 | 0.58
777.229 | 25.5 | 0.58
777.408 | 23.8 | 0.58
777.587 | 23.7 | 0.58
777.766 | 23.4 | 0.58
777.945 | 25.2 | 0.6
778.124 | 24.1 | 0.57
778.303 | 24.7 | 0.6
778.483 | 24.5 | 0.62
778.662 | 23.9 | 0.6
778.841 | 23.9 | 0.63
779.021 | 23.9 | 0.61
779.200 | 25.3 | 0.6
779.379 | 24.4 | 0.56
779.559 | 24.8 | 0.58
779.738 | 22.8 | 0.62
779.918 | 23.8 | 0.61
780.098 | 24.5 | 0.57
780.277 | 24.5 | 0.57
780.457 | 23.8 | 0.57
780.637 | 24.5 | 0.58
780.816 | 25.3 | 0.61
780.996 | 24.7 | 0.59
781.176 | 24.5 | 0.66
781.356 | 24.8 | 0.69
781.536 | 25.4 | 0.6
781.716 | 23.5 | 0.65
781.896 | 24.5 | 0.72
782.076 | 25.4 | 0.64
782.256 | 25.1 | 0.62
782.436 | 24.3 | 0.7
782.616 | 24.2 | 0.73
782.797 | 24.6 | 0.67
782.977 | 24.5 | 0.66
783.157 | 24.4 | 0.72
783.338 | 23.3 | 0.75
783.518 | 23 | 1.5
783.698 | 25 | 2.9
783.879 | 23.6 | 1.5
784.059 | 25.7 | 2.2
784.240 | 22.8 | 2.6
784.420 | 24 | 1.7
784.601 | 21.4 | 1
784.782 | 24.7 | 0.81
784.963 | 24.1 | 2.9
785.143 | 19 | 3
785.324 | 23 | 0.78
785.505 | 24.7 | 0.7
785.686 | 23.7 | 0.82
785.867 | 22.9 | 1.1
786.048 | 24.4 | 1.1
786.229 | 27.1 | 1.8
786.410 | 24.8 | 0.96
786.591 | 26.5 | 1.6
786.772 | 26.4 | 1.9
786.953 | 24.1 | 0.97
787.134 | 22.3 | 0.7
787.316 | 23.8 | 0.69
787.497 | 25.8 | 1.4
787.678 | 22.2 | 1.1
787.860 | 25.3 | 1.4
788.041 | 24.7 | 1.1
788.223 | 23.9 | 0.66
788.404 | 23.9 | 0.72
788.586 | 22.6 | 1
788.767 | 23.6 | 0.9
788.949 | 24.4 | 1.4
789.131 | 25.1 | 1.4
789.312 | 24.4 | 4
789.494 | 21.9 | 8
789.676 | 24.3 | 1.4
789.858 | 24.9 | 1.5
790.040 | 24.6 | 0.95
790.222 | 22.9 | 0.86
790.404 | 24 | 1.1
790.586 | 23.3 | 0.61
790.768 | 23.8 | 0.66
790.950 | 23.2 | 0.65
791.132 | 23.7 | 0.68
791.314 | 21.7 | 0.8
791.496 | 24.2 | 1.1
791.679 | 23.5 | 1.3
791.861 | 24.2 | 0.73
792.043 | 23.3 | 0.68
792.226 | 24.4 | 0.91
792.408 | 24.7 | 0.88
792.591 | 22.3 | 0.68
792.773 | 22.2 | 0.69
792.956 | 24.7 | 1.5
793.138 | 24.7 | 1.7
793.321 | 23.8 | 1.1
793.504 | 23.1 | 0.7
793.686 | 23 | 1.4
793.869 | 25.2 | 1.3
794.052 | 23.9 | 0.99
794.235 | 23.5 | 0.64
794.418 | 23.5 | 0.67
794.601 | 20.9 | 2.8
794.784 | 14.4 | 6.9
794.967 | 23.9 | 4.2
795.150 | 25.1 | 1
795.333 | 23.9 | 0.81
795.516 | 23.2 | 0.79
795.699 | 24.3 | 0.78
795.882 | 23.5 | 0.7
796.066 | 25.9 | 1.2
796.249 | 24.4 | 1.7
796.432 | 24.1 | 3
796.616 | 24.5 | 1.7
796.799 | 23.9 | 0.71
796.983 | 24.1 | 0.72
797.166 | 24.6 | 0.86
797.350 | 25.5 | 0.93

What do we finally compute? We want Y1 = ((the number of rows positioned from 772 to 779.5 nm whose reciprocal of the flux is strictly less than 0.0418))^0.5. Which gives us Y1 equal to 4.7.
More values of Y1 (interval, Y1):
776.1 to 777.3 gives 2.4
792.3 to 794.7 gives 2.0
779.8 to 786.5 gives 5.0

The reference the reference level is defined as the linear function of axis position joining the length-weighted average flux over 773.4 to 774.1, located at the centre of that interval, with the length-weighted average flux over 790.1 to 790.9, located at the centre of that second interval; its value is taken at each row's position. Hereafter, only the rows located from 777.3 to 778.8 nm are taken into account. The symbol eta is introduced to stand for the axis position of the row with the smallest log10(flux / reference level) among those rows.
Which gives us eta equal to 777.766 nm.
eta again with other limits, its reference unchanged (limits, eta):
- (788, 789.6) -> 789.494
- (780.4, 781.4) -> 780.457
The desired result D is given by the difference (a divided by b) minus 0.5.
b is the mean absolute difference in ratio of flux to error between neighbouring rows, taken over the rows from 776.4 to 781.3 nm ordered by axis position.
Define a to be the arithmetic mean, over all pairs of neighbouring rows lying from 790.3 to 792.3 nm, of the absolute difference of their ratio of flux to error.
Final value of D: 2.78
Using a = 6.0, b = 1.8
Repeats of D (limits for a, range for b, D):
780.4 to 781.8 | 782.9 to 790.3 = -0.10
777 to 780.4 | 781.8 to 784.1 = -0.13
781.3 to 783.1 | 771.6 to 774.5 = 1.03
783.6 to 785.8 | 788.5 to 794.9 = 0.77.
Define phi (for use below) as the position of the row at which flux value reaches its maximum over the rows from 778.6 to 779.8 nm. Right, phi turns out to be 779.200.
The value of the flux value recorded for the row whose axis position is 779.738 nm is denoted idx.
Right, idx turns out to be 22.8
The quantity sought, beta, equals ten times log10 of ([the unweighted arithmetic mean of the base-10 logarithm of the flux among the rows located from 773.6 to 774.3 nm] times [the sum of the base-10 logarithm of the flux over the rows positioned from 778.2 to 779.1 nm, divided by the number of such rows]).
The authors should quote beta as 2.81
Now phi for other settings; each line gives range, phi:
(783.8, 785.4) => 784.059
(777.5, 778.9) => 777.945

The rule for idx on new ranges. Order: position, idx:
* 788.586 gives 22.6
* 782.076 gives 25.4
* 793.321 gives 23.8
